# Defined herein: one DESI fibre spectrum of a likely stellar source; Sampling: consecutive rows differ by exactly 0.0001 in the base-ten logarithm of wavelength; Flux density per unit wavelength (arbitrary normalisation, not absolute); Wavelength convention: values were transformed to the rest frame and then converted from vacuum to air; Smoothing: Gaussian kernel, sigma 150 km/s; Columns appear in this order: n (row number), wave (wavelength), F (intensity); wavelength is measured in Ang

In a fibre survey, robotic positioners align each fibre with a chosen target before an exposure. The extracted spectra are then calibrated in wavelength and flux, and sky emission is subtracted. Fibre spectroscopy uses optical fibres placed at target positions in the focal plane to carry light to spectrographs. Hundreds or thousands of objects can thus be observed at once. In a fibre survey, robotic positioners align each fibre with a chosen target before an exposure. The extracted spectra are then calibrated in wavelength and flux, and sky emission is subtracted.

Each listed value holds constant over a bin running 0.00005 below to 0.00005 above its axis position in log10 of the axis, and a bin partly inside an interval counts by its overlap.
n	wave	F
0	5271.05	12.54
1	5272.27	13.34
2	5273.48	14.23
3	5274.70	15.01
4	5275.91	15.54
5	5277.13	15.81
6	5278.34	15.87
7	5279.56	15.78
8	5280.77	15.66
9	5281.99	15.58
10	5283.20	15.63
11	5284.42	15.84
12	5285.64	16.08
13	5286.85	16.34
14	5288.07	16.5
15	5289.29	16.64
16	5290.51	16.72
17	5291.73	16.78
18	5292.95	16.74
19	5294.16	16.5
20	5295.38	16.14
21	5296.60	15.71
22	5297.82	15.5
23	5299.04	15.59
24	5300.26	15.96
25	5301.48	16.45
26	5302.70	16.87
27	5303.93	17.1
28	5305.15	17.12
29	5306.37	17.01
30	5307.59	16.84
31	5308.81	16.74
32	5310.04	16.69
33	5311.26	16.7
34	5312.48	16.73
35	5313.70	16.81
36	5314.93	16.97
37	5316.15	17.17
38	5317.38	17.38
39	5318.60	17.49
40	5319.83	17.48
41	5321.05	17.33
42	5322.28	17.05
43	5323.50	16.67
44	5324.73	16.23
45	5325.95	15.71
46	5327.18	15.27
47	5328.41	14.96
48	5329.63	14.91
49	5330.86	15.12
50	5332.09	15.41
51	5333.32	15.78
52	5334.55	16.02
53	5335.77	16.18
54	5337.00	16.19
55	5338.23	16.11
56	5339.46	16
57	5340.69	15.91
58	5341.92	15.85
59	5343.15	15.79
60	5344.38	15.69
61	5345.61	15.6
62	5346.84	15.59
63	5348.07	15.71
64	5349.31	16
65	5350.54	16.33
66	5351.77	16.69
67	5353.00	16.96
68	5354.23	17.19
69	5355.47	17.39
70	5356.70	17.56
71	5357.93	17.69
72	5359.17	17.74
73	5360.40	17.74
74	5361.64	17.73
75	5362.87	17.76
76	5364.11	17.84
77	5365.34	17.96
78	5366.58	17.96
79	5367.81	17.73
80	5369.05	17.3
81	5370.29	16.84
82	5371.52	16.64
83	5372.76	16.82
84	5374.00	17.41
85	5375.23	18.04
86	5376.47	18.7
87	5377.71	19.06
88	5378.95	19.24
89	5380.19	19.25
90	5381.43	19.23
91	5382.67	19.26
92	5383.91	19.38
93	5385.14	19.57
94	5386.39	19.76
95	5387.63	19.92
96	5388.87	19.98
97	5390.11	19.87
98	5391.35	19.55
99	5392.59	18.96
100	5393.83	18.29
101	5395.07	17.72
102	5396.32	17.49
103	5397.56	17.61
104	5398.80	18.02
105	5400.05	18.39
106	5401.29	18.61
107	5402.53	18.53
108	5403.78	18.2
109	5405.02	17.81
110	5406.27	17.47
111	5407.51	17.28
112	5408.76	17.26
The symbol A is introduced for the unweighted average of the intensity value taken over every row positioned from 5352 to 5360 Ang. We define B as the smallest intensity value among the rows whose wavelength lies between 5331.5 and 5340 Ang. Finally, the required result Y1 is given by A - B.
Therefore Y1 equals 2.0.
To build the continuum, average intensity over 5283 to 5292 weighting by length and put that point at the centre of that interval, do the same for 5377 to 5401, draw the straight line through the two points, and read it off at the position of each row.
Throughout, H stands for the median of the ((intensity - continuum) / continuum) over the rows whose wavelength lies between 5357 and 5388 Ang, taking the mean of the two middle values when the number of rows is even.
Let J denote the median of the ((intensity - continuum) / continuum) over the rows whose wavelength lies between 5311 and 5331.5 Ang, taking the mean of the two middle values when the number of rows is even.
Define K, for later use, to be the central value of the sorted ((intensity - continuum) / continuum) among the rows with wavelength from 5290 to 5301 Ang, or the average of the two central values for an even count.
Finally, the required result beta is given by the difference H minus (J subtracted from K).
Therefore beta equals -0.02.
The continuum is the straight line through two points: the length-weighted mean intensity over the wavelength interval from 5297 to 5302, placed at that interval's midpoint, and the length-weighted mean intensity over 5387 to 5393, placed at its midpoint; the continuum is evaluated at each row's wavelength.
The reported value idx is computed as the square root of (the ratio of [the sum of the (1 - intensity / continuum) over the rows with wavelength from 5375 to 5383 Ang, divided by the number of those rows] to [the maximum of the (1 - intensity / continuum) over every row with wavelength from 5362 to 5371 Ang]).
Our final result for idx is 0.4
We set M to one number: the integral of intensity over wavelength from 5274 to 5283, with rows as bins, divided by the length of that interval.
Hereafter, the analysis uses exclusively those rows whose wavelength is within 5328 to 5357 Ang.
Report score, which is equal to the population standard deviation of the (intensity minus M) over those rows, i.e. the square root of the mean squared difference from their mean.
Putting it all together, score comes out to 0.69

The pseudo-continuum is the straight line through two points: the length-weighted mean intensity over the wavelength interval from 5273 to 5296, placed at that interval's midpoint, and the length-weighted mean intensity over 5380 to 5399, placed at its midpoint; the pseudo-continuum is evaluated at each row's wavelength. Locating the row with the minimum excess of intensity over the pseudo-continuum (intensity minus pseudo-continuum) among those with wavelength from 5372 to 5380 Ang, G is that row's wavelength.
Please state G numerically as 5372.76 Ang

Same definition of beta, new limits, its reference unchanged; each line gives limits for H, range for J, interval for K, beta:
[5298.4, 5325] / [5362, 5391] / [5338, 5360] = 0.09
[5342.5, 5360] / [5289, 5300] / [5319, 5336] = 0.01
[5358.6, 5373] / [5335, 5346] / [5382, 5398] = -0.16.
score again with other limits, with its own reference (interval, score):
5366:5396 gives 1.05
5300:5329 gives 0.64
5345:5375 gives 0.75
